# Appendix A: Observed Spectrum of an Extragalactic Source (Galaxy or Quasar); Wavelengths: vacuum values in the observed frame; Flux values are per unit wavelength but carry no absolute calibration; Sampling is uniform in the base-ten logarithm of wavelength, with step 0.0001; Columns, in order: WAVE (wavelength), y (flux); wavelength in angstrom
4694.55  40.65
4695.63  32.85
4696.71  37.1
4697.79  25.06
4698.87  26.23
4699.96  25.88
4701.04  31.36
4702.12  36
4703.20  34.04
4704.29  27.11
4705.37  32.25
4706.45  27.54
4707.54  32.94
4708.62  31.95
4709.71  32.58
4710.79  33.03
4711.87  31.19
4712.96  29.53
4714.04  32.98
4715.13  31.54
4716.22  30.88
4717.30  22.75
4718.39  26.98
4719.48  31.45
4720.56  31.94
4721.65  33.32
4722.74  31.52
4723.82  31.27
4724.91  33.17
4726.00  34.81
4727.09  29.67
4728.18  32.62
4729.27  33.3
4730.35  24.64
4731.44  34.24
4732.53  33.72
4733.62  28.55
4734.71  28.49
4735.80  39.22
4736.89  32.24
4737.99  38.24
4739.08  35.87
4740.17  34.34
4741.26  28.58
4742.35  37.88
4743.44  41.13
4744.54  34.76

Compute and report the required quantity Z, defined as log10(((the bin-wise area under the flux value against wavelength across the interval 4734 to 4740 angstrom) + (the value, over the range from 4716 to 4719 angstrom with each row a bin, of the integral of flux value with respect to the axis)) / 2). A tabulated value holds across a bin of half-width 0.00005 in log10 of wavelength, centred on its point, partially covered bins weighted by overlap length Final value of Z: 2.16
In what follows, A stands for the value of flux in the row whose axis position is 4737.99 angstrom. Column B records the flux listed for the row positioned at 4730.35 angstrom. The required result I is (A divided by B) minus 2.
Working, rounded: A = 38.24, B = 24.64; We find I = -0.45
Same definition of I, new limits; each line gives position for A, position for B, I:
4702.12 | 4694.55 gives -1.11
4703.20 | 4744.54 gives -1.02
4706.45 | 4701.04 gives -1.12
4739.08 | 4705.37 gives -0.89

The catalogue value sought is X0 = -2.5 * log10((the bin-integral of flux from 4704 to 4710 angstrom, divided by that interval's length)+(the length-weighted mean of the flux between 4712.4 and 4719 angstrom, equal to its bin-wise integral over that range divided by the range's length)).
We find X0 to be -4.44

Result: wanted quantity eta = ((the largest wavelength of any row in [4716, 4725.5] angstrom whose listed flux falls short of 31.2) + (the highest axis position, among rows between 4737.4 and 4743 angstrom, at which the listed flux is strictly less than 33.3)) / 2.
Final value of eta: 4729.8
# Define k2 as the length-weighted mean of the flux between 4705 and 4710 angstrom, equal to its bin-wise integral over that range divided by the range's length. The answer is 31.3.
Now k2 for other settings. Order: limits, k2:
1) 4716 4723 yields 29.7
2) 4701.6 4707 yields 31.3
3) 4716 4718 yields 26.2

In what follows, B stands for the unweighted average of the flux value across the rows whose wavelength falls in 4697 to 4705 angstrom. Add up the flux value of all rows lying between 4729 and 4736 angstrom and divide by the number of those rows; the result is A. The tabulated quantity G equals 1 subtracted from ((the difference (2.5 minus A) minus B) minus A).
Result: -91.4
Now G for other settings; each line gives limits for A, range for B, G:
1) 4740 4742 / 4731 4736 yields -94.3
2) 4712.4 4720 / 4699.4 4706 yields -88.5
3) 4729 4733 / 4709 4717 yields -93.1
